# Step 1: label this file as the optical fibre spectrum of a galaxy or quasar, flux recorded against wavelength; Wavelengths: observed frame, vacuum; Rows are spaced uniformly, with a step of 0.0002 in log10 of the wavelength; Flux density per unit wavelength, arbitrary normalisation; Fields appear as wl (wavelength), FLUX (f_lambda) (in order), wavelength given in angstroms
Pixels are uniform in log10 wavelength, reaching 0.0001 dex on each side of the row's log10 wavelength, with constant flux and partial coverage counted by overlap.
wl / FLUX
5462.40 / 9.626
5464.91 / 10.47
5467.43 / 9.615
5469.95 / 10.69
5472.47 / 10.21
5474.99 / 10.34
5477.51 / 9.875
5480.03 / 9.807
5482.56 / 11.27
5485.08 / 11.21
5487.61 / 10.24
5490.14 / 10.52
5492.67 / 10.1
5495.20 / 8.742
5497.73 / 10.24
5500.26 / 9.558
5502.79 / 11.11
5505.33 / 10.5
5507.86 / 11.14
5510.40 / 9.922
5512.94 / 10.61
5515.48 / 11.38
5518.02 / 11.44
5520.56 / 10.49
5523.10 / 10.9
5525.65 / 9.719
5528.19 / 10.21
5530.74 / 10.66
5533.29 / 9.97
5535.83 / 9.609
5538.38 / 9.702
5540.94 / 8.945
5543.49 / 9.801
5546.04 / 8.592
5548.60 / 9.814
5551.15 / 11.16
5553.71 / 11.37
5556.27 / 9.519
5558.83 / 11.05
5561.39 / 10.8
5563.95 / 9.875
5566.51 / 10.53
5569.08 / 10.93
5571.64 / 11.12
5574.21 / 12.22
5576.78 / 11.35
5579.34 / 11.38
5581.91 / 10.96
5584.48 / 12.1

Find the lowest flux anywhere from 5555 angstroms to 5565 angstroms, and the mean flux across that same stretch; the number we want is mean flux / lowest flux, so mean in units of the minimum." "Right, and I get 1.08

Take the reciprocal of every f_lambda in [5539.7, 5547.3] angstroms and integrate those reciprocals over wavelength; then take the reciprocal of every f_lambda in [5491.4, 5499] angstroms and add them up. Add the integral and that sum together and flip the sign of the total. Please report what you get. -1.15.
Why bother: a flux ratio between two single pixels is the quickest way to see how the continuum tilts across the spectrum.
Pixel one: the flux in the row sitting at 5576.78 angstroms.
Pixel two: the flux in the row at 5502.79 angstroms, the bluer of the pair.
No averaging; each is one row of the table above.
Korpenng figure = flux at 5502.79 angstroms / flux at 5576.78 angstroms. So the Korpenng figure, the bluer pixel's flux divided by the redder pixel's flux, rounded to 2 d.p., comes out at 0.98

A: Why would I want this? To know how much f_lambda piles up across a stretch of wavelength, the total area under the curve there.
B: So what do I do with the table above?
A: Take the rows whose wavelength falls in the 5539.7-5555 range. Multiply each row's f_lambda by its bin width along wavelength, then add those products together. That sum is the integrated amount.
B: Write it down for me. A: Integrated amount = 152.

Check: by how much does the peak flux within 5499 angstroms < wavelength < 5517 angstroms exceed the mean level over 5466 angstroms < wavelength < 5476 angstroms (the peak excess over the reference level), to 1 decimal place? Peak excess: 1.2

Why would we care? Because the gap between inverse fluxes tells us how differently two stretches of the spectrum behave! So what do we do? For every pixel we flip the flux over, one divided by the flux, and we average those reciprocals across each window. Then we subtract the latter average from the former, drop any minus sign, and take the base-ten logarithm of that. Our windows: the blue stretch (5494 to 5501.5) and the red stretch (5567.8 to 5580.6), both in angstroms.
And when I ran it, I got -1.8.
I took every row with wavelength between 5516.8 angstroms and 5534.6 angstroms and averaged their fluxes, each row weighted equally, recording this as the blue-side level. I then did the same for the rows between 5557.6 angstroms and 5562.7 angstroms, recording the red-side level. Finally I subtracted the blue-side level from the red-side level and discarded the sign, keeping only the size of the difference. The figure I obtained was 0.44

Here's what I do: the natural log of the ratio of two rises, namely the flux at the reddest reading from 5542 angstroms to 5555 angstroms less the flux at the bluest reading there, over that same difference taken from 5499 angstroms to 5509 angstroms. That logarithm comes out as 0.0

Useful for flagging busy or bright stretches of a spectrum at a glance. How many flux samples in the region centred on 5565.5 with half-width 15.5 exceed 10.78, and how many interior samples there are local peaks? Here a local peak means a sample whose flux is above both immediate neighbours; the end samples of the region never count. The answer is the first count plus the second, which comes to 12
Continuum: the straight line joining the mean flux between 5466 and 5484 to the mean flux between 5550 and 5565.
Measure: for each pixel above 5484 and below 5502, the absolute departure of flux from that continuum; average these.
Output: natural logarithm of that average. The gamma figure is -0.6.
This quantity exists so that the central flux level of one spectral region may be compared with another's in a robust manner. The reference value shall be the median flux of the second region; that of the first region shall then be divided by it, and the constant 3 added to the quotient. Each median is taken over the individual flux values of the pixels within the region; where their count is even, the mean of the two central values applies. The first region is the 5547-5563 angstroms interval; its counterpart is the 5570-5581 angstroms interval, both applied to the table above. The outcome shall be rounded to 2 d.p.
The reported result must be 3.96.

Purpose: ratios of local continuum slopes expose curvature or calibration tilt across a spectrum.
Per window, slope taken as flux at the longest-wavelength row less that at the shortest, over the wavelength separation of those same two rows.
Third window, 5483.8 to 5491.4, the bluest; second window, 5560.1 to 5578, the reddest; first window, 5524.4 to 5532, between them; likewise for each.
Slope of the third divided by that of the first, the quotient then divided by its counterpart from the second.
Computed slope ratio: -21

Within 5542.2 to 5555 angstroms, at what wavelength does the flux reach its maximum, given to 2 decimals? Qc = 5553.71 angstroms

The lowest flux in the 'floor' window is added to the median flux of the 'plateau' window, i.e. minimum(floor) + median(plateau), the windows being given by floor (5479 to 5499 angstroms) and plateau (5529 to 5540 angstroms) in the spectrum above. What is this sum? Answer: 18.6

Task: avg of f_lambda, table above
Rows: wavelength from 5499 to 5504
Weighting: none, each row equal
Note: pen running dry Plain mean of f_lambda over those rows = 10.3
